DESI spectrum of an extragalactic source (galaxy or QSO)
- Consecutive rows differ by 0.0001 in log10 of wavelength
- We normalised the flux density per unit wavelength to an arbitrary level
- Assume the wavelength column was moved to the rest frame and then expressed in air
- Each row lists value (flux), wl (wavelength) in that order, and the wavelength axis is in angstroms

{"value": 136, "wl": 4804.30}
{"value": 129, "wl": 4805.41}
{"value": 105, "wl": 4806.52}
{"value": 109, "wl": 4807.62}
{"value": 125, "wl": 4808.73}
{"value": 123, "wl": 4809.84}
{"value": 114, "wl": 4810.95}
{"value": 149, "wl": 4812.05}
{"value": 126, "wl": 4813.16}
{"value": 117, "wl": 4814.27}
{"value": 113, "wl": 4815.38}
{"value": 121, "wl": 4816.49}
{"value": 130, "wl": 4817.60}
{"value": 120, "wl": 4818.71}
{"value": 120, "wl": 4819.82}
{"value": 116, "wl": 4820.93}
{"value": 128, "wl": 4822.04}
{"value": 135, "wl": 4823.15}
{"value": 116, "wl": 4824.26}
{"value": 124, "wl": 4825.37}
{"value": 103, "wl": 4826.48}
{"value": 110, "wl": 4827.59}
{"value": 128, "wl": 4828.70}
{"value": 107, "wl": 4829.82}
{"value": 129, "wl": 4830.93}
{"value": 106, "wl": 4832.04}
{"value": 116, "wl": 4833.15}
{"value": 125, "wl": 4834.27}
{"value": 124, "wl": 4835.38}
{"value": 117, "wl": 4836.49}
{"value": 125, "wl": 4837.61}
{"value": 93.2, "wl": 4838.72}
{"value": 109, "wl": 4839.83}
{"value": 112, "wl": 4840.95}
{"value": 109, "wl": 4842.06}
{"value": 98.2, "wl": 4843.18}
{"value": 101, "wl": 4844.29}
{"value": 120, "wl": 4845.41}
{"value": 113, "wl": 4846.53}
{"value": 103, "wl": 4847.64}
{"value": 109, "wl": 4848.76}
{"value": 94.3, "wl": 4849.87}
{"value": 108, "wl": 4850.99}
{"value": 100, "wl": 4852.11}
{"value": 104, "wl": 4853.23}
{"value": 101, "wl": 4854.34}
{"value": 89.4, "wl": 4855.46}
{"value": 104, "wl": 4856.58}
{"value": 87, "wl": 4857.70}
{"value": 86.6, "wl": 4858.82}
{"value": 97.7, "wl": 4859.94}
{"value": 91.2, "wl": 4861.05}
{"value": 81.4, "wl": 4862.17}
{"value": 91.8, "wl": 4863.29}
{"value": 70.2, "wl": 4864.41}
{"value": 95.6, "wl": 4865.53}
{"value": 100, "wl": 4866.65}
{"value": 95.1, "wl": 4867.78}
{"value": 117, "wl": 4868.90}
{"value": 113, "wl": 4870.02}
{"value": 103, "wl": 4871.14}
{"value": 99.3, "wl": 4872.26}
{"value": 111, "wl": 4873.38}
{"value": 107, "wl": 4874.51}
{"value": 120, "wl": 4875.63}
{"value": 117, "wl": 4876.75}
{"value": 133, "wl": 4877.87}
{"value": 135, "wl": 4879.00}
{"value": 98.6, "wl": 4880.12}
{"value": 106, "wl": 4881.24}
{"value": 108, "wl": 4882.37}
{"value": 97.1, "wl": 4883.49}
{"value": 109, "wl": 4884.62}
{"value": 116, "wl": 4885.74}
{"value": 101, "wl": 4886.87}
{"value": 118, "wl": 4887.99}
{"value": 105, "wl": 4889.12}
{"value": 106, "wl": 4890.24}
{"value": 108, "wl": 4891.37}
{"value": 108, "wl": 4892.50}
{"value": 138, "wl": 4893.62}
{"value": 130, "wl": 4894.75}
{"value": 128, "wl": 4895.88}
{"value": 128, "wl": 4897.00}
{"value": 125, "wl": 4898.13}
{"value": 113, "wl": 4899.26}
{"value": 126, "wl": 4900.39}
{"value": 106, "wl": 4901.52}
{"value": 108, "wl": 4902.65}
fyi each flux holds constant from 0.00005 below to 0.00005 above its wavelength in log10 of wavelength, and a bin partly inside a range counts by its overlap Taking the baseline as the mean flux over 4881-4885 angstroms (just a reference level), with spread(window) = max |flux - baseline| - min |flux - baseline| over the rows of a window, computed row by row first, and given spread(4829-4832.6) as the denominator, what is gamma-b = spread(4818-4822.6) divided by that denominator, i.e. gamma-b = 0.5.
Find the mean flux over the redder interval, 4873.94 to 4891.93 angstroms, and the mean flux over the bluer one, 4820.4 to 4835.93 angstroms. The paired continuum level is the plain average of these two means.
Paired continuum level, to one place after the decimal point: 115.3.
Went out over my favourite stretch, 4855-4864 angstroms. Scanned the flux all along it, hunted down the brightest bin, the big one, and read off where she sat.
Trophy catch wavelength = 4856.58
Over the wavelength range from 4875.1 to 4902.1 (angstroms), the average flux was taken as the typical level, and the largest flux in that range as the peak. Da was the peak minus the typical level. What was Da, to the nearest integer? 22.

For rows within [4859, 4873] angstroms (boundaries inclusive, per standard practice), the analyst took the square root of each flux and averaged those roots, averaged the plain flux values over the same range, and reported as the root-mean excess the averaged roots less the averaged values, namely -86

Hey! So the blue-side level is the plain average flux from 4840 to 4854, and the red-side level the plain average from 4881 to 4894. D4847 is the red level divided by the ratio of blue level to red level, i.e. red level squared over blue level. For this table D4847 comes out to 114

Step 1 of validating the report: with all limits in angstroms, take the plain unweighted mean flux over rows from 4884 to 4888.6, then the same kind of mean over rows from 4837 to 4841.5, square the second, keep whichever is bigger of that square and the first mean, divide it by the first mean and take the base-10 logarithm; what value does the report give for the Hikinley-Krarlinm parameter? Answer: 2.04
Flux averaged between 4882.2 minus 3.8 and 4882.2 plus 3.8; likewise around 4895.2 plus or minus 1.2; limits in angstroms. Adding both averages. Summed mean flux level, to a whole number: 239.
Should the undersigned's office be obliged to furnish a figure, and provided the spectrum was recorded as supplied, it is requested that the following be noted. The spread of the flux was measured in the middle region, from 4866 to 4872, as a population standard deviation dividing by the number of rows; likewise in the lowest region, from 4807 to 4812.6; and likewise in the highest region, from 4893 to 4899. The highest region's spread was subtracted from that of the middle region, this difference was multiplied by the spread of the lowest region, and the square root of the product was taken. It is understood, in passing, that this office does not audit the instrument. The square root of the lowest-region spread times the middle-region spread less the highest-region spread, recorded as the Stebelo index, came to 7.2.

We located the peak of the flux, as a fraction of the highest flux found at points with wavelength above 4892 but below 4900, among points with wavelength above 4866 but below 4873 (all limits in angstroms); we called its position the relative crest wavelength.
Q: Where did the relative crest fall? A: 4868.90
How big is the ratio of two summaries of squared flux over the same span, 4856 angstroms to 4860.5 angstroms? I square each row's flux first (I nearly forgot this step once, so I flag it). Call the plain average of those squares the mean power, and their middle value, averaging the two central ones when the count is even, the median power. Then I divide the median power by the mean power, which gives 0.97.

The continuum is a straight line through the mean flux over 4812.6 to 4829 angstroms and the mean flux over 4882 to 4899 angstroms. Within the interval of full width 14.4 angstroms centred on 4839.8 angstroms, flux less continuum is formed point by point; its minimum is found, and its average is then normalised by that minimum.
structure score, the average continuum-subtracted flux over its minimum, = 0.25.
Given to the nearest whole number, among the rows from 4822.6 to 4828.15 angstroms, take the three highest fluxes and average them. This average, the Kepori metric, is 125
